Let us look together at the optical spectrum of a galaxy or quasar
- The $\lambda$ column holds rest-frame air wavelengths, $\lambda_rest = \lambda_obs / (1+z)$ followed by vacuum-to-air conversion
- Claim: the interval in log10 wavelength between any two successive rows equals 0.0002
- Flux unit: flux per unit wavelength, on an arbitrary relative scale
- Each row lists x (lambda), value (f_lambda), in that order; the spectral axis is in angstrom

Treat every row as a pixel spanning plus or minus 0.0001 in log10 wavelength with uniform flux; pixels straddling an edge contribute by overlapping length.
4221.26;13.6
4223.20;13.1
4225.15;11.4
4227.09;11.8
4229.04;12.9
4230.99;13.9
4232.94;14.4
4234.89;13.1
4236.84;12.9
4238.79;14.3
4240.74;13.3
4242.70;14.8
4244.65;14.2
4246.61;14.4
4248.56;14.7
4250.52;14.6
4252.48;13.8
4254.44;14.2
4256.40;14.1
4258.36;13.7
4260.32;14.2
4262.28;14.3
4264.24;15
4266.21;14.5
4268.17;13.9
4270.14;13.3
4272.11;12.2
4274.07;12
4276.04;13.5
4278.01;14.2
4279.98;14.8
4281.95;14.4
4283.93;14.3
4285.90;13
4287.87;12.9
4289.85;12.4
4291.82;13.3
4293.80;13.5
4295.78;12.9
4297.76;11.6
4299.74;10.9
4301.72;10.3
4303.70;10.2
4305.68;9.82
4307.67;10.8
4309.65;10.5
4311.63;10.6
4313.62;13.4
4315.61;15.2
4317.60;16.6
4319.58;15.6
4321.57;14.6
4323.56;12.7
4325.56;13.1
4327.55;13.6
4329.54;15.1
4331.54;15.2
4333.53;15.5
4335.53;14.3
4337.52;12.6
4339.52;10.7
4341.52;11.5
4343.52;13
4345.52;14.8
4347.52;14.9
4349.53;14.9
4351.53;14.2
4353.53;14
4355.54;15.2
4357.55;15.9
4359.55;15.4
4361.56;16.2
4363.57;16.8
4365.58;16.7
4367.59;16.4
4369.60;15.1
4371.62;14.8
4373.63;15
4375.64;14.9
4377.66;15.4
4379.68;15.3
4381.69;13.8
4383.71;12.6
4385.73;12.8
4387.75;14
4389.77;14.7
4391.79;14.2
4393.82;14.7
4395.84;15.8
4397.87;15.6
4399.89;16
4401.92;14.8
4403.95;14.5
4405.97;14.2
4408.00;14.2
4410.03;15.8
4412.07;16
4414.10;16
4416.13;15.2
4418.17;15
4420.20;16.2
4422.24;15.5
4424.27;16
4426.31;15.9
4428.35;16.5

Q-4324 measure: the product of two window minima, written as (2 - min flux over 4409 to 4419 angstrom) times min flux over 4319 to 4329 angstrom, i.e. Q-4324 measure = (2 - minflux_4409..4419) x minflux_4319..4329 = -165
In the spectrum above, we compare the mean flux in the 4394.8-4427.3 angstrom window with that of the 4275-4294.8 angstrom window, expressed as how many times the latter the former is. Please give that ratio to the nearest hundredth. 1.13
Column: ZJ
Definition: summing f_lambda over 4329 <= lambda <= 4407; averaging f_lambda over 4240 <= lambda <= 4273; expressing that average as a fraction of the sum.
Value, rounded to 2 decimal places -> 0.02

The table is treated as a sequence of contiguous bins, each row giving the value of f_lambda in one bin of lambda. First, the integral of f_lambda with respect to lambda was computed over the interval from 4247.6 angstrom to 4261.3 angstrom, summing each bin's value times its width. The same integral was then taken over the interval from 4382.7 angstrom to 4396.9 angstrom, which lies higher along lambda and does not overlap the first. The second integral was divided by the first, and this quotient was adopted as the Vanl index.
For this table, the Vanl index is 1.03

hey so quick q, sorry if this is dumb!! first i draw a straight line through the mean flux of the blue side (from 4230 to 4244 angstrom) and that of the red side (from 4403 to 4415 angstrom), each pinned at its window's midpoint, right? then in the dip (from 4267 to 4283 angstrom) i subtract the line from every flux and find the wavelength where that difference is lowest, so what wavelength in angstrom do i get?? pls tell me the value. 4274.07 angstrom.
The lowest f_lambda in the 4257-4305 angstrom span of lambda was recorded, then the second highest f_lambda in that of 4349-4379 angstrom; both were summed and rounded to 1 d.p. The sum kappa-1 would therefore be 26.9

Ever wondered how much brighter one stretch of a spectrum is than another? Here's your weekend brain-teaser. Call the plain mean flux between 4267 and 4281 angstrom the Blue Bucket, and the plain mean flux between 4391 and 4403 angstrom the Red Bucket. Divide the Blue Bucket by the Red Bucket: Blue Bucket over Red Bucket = 0.88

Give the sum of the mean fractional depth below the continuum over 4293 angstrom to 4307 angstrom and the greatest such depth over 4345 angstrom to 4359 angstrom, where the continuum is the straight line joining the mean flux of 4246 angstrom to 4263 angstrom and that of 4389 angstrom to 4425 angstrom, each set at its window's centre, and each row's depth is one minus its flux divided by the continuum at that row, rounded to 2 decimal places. 0.28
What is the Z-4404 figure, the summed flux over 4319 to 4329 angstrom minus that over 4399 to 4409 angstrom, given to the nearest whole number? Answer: -4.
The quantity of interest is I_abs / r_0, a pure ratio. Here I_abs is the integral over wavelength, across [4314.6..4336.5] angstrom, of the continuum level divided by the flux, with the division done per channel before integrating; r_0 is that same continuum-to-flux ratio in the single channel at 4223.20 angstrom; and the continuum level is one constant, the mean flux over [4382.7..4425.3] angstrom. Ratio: 19.7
